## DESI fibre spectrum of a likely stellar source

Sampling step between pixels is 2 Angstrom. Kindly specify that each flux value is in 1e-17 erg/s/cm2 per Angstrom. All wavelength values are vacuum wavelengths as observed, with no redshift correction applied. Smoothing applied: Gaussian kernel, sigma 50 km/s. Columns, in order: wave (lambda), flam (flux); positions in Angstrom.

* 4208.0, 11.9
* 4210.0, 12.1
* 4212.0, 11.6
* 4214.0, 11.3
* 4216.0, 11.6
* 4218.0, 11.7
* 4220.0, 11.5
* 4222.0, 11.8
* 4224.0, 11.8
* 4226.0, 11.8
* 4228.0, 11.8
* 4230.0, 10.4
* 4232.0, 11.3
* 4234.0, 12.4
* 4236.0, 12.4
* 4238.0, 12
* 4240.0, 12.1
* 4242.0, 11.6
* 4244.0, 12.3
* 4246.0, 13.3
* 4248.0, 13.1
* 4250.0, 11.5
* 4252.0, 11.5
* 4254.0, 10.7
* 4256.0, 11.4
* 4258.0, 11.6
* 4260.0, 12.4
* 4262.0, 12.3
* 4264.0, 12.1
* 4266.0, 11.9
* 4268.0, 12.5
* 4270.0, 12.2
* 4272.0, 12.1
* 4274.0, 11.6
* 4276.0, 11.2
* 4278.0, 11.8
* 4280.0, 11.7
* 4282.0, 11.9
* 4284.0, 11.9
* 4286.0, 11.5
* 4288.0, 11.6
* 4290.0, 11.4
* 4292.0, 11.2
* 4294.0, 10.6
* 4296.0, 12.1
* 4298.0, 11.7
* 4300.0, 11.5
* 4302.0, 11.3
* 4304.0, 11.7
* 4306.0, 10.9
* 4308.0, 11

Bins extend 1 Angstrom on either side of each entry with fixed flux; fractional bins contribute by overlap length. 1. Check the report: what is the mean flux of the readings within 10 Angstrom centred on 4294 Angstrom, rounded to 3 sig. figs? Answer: 11.4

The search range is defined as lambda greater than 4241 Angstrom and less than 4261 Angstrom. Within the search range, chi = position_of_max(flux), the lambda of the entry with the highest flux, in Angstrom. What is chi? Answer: 4246.0 Angstrom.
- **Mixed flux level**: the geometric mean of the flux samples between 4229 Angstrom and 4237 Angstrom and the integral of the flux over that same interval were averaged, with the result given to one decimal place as 52.3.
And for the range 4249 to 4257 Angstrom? 50.7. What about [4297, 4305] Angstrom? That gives 52.0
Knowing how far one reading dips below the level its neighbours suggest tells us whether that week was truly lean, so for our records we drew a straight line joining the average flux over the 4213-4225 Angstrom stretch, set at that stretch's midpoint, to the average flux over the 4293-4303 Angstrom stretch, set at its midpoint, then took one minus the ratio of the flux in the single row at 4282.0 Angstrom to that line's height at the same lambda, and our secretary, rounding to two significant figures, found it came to -0.037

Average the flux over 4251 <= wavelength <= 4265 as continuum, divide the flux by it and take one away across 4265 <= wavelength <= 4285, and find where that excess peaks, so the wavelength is 4268.0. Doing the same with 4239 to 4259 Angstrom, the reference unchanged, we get 4246.0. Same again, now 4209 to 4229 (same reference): 4210.0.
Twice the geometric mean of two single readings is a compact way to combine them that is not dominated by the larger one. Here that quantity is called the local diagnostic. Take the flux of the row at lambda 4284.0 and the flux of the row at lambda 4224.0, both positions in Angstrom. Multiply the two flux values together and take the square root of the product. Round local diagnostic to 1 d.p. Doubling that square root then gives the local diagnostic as 23.7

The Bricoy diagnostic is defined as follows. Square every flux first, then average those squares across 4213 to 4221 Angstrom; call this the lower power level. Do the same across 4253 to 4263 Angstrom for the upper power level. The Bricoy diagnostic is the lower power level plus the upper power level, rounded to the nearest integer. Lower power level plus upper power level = 270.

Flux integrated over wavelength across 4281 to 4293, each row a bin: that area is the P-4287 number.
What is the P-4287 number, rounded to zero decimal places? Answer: 139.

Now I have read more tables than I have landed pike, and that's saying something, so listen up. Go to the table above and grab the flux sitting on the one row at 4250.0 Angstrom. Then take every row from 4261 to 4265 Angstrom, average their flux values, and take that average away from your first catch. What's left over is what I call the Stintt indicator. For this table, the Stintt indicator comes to -0.7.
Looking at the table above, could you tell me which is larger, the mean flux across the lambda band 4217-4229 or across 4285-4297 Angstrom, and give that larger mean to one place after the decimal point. 11.7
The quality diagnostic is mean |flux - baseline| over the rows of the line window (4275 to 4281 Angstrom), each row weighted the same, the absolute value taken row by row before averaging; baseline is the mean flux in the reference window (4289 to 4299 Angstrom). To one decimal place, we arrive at 0.3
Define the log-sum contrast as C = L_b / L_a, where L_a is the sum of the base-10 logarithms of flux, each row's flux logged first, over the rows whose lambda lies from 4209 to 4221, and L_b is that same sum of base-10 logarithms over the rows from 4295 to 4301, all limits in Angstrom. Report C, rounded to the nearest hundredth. 0.50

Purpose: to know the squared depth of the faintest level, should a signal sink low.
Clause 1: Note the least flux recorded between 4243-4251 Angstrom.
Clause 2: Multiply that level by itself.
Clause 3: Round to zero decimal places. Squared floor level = 132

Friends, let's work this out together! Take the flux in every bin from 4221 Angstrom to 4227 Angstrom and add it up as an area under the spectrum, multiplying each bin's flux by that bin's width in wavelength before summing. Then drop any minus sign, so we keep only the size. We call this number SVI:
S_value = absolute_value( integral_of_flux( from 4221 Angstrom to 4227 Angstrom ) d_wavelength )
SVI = 70.8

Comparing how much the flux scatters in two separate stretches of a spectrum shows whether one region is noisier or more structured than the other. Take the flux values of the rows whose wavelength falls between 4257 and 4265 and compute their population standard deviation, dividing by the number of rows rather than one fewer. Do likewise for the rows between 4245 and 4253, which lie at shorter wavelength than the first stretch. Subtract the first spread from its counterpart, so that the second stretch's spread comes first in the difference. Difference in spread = 0.54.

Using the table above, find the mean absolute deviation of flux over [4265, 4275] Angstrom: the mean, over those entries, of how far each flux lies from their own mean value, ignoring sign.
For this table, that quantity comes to 0.25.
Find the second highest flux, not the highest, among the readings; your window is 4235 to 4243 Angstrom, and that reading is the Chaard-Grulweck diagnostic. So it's 12.1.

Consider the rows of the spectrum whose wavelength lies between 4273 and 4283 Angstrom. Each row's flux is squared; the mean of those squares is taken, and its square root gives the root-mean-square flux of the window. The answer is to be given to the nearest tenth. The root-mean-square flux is 11.6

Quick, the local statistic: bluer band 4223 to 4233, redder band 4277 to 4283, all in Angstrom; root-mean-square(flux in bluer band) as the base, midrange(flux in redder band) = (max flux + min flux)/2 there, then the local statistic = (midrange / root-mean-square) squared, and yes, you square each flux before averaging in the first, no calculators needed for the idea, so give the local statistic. 1.07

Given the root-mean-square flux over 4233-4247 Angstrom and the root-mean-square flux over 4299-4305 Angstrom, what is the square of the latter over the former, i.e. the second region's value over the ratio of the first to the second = 10.7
